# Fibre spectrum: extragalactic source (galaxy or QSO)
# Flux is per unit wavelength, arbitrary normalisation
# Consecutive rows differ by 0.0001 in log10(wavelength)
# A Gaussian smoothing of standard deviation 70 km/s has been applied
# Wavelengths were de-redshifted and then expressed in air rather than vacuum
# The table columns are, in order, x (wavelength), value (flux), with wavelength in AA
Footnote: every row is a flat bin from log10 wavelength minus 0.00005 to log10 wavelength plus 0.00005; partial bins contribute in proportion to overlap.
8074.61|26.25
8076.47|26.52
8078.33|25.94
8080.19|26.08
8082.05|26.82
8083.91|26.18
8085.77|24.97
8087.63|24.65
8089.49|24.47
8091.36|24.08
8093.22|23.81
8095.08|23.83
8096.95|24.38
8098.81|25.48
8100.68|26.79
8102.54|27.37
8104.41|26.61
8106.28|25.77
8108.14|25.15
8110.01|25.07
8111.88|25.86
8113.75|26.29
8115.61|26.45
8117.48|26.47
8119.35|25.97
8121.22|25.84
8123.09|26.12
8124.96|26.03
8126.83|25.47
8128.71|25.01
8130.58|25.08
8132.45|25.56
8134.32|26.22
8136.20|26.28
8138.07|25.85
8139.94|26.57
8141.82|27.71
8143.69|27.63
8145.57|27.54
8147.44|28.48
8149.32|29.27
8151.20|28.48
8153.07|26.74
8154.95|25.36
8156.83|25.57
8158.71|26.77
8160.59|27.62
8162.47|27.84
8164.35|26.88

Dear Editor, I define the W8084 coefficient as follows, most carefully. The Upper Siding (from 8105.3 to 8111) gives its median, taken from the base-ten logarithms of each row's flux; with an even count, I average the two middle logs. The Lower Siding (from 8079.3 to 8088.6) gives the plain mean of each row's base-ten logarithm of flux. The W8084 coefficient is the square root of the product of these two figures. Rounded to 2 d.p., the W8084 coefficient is 1.41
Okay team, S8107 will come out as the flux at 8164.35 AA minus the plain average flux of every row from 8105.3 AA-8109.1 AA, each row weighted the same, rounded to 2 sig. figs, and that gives 1.4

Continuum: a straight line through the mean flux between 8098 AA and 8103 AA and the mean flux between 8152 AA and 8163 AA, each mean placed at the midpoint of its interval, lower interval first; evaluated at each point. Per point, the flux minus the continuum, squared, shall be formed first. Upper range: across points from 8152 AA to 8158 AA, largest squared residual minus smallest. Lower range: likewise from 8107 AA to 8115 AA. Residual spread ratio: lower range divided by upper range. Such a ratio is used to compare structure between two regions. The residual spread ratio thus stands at 1.3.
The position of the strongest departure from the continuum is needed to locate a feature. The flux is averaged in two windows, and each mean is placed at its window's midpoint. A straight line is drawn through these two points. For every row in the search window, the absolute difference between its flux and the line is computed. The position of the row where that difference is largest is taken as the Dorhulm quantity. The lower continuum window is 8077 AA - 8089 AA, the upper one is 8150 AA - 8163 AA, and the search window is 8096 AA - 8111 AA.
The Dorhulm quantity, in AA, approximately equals 8096.95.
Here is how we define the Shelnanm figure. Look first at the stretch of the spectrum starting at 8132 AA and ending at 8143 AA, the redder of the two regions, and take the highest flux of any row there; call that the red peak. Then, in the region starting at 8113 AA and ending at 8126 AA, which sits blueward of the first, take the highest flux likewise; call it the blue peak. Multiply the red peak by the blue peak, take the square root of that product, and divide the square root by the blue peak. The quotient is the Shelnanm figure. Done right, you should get 1.02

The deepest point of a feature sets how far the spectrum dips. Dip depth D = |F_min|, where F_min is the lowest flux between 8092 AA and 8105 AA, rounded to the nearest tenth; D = 23.8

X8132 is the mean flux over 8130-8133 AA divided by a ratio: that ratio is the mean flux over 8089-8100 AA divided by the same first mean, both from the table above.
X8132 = 26.3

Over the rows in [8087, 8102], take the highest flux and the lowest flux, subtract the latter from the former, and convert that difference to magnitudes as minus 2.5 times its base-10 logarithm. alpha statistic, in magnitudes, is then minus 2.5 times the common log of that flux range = -1.2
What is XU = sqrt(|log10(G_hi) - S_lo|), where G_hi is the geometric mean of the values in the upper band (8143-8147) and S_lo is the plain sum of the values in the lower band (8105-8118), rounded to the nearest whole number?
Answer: 13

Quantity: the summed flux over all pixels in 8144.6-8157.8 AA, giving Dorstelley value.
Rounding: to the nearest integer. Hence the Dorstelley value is 191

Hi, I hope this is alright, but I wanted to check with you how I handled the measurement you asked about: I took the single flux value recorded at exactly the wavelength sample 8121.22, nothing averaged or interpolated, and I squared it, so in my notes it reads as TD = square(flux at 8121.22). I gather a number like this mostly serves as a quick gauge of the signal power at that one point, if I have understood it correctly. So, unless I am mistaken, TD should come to 668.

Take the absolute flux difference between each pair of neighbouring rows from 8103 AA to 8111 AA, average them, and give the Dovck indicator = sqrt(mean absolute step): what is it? 0.72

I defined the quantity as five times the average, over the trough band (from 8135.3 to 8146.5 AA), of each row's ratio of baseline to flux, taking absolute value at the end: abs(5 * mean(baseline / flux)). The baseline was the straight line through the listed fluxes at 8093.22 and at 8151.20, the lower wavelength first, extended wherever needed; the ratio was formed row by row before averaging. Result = 5.14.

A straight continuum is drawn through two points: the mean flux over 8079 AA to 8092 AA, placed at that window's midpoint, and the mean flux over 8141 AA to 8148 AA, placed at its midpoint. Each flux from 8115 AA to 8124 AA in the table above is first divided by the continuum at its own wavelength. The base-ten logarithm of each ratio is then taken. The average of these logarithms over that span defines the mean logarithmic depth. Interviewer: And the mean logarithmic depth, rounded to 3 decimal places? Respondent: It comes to -0.010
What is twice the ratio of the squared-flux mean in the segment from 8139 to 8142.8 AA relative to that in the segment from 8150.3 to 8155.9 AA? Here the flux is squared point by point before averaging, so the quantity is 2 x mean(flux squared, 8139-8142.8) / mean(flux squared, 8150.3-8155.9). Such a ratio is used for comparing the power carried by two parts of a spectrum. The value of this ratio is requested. 2.04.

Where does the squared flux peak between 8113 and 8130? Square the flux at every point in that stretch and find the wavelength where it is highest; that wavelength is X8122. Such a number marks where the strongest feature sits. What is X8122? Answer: 8117.48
